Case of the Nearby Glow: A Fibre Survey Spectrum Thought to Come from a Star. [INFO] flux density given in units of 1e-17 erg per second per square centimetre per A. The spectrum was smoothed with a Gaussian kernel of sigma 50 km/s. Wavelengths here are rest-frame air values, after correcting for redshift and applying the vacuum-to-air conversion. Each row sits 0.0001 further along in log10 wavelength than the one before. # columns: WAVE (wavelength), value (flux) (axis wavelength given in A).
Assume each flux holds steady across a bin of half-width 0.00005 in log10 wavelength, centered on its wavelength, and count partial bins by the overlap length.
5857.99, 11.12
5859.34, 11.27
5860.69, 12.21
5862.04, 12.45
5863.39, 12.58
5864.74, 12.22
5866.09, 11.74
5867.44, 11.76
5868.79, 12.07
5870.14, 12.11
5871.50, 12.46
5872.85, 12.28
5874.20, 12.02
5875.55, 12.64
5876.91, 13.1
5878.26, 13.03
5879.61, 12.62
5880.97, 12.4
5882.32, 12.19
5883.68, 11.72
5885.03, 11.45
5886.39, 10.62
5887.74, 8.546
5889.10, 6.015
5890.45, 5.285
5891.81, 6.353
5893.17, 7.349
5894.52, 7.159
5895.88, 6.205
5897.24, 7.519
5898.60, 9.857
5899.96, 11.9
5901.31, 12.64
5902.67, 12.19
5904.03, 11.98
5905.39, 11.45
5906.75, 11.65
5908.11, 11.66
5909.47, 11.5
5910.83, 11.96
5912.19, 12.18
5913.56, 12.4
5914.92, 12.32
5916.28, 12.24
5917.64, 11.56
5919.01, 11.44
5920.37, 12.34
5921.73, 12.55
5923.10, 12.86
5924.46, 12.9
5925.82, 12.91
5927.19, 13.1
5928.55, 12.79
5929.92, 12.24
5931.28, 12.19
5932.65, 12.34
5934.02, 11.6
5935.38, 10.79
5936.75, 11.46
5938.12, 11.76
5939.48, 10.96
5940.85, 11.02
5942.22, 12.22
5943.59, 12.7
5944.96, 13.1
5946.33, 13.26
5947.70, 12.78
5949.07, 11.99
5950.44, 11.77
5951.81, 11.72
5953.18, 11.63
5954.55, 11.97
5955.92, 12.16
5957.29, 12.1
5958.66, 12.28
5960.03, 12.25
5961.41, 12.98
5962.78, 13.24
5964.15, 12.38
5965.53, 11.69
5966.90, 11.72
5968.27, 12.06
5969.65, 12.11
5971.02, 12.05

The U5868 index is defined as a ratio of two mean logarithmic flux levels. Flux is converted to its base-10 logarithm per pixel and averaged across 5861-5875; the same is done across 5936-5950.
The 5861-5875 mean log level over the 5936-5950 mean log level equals 1.00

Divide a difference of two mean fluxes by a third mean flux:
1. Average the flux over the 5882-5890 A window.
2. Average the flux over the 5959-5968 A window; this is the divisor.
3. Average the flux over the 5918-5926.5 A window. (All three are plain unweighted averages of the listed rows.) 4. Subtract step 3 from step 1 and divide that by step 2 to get -0.2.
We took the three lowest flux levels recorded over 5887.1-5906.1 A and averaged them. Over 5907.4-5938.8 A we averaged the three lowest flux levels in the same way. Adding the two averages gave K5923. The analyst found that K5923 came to 17.1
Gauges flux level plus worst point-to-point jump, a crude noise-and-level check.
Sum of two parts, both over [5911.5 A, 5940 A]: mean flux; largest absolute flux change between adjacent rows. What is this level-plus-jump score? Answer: 13.0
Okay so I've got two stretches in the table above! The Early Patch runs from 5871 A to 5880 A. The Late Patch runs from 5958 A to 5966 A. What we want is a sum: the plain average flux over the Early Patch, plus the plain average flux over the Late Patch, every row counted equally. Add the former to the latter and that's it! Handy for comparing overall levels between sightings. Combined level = 25.1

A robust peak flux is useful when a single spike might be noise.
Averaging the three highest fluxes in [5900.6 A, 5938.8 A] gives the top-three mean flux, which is 13.0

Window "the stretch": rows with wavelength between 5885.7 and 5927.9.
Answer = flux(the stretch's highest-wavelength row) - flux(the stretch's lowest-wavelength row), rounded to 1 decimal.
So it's 2.5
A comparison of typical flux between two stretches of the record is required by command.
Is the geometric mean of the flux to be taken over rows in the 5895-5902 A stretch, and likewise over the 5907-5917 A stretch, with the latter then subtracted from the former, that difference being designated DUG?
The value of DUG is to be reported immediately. -2.7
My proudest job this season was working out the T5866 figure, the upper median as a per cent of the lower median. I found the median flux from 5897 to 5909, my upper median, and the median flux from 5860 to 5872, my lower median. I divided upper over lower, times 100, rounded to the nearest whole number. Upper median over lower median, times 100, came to 95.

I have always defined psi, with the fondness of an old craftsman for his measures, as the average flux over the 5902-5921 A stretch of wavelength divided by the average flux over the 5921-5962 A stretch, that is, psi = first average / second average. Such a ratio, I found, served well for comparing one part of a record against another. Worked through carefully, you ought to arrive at 0.98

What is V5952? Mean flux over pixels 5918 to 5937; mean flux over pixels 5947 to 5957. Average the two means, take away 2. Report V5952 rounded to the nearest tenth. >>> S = 10.1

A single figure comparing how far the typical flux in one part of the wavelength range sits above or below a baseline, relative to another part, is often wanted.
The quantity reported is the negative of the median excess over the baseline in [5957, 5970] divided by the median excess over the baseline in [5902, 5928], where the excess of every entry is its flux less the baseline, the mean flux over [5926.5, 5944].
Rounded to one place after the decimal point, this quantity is -1.0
